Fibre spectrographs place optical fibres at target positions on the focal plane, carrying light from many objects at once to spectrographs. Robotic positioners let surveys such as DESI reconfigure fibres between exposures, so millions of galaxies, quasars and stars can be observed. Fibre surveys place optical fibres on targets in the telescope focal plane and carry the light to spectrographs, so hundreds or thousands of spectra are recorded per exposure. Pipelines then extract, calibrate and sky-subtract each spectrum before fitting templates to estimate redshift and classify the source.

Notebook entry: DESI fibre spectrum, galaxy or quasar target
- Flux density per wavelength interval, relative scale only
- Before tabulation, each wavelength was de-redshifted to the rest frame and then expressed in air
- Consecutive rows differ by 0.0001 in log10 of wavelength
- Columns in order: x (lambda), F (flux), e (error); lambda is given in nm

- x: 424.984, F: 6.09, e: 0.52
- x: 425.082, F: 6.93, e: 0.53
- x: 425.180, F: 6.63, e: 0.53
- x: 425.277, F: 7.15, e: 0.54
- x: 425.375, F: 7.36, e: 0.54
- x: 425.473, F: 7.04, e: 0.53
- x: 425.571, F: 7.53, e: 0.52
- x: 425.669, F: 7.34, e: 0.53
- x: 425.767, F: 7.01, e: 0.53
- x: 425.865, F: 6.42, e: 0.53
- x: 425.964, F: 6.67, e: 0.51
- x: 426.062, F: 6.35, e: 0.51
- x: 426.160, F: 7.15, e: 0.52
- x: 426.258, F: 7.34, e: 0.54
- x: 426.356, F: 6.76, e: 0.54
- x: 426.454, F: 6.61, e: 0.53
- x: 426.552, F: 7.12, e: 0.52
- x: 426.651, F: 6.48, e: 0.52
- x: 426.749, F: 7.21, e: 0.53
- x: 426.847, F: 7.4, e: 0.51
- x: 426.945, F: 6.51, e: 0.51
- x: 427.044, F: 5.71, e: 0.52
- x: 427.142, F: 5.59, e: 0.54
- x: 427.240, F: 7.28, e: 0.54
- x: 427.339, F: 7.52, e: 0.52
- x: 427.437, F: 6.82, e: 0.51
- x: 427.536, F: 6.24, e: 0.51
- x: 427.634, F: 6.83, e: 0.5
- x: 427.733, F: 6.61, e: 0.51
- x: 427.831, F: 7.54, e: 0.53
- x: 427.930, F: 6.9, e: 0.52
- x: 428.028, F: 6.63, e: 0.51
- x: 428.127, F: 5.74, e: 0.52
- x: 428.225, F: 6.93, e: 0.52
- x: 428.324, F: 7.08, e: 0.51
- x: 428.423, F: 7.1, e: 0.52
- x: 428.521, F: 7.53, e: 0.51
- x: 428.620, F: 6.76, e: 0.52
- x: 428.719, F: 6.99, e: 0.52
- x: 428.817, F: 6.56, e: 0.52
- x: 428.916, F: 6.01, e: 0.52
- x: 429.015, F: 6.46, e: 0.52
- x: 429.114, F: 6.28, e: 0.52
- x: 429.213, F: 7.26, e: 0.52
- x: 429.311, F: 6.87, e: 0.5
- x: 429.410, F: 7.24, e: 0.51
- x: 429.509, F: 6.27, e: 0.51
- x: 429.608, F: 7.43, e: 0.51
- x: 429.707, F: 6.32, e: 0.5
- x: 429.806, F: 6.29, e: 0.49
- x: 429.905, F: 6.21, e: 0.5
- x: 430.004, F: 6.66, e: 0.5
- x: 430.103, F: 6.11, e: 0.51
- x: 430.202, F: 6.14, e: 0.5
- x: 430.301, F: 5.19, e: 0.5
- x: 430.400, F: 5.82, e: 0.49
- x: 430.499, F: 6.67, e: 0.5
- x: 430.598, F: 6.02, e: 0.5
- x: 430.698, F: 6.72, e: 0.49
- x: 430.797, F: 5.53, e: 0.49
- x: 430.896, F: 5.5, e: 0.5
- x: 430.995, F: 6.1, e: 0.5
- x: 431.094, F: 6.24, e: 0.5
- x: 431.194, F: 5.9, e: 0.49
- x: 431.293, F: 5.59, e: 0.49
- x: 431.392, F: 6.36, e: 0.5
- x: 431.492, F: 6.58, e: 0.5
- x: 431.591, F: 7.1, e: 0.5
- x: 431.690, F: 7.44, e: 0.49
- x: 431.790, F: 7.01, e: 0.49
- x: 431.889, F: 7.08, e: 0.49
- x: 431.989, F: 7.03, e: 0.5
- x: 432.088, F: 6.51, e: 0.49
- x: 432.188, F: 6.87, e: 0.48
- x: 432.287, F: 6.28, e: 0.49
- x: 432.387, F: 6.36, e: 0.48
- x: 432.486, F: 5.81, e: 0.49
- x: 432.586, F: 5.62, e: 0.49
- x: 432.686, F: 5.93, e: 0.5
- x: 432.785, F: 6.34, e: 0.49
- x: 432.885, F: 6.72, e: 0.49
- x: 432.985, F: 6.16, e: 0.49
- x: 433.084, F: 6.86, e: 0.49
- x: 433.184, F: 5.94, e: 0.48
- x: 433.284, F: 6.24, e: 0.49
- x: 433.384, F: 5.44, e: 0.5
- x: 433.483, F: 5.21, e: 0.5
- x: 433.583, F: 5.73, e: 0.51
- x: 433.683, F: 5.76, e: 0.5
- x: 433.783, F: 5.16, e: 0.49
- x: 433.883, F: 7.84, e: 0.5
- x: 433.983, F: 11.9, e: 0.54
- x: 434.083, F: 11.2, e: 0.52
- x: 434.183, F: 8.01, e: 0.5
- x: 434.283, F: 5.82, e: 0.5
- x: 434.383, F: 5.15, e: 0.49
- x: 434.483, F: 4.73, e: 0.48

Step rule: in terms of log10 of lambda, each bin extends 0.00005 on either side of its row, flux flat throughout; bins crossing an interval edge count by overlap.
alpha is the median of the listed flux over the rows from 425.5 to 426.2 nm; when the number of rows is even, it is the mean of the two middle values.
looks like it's 7.0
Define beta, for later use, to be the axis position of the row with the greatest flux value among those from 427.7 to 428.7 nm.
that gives 427.831 nm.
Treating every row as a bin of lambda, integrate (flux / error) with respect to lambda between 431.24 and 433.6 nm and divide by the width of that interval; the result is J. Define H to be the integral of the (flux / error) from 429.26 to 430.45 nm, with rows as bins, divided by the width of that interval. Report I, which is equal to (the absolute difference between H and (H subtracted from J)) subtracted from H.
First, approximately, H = 12.7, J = 12.9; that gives 0.2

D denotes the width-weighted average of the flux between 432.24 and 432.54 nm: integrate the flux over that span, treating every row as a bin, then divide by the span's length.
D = 6.1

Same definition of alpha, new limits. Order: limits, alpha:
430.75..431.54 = 6.0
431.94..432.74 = 6.3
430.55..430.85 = 6.0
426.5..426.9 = 7.2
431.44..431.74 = 7.1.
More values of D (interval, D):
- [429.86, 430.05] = 6.4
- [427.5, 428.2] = 6.7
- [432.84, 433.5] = 6.1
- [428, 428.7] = 6.8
